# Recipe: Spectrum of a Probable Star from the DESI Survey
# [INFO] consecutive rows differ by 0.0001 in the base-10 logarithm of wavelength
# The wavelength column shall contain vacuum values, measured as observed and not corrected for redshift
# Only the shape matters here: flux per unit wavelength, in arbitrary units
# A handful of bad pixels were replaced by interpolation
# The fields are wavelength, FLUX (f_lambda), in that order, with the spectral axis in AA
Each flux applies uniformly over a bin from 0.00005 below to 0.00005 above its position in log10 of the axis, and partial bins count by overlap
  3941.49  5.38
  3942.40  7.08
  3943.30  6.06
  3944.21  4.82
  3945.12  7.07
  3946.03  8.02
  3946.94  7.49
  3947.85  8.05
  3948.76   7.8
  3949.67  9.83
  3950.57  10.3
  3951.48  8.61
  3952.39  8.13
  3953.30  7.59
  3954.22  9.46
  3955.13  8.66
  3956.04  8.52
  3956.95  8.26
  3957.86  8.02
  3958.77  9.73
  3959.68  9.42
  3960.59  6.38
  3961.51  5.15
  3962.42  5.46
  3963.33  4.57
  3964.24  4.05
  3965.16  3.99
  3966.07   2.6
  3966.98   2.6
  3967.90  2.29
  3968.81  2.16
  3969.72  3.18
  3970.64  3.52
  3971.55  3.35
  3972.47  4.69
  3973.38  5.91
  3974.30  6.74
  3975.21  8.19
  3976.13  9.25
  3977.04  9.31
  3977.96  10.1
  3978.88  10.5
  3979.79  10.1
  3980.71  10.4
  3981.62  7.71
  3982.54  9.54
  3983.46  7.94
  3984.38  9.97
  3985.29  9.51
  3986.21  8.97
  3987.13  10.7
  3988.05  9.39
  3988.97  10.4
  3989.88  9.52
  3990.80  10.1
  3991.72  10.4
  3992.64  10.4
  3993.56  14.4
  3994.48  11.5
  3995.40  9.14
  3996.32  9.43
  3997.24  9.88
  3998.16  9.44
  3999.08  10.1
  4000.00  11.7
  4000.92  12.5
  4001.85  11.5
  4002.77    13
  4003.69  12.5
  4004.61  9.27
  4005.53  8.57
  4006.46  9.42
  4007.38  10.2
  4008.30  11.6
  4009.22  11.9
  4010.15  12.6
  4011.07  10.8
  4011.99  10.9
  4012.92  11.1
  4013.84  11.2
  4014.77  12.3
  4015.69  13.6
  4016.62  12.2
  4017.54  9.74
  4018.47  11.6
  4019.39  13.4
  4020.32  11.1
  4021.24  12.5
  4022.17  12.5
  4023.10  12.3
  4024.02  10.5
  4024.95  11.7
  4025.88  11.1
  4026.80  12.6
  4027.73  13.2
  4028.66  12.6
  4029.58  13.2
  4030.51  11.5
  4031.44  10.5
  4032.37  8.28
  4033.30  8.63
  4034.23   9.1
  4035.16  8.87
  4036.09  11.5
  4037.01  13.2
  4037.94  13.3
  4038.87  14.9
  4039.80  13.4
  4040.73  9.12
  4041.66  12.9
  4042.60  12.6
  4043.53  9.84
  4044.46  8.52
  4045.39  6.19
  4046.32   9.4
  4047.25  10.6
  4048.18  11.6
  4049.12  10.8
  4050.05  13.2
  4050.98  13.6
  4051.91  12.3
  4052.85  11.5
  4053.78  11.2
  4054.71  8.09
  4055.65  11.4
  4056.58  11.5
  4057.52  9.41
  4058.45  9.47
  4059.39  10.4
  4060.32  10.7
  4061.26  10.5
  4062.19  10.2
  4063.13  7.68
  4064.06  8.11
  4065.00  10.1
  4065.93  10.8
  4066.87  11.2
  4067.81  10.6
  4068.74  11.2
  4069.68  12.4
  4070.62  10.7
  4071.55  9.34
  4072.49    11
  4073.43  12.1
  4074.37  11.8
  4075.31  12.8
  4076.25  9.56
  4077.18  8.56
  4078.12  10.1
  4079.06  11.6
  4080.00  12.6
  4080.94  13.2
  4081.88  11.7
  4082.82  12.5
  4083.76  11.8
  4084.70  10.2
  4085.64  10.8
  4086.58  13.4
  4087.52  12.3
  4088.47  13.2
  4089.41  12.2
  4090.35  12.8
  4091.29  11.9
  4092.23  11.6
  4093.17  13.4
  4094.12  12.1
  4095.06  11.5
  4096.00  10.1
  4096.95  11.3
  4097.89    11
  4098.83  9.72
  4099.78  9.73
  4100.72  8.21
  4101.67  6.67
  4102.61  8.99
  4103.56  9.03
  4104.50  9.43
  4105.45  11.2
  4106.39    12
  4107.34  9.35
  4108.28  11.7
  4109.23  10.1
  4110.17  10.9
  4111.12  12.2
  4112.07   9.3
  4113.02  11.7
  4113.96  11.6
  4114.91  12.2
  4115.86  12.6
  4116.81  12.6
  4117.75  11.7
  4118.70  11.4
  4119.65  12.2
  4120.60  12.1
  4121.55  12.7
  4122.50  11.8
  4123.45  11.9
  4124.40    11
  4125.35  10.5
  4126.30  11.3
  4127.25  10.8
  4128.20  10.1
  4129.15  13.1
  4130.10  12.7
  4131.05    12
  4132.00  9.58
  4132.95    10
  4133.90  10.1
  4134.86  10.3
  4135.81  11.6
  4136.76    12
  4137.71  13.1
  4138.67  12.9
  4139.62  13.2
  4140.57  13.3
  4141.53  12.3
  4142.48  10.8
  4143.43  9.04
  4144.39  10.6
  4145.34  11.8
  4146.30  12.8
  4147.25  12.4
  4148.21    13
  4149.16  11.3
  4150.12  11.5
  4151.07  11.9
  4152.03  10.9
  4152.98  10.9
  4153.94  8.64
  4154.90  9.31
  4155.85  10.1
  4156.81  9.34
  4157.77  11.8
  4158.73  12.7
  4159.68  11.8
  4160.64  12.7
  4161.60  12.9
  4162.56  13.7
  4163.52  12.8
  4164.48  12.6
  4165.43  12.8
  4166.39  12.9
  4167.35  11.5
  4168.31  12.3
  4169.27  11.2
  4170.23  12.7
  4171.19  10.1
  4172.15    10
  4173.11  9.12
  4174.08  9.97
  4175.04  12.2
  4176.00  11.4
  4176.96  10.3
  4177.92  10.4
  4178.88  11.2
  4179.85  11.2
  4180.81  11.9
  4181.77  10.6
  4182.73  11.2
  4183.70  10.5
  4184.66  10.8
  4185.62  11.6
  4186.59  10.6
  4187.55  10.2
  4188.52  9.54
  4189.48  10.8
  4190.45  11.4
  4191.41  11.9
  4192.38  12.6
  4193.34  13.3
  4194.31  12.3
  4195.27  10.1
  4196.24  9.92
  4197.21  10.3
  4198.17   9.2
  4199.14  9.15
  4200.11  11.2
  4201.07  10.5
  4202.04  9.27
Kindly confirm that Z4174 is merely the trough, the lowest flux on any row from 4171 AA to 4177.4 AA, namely 9.12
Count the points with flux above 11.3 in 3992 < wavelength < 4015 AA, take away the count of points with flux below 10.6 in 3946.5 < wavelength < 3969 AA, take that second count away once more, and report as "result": -39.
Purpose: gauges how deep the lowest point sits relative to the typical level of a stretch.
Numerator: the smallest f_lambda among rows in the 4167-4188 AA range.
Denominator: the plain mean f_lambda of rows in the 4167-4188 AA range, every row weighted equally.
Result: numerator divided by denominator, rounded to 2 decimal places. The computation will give 0.83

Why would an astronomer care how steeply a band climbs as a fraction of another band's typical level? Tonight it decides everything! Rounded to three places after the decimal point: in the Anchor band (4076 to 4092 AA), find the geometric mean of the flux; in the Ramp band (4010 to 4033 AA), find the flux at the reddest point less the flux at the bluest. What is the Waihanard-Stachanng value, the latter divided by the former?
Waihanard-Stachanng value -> -0.373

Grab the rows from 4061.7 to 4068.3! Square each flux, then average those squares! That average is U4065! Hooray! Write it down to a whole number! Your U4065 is 98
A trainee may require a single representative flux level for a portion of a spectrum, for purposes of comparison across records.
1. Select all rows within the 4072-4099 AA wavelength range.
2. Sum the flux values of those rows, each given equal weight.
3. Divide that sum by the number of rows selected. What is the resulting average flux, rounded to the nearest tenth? 11.6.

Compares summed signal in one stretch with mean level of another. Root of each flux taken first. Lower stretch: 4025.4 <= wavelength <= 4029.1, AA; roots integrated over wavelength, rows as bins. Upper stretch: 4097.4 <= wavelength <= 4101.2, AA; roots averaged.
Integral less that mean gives 9.9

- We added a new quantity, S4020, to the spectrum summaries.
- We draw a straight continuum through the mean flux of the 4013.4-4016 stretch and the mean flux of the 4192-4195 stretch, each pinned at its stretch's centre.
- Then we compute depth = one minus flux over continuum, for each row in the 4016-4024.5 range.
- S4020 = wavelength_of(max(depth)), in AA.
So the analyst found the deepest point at 4017.54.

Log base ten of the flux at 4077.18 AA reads 0.93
